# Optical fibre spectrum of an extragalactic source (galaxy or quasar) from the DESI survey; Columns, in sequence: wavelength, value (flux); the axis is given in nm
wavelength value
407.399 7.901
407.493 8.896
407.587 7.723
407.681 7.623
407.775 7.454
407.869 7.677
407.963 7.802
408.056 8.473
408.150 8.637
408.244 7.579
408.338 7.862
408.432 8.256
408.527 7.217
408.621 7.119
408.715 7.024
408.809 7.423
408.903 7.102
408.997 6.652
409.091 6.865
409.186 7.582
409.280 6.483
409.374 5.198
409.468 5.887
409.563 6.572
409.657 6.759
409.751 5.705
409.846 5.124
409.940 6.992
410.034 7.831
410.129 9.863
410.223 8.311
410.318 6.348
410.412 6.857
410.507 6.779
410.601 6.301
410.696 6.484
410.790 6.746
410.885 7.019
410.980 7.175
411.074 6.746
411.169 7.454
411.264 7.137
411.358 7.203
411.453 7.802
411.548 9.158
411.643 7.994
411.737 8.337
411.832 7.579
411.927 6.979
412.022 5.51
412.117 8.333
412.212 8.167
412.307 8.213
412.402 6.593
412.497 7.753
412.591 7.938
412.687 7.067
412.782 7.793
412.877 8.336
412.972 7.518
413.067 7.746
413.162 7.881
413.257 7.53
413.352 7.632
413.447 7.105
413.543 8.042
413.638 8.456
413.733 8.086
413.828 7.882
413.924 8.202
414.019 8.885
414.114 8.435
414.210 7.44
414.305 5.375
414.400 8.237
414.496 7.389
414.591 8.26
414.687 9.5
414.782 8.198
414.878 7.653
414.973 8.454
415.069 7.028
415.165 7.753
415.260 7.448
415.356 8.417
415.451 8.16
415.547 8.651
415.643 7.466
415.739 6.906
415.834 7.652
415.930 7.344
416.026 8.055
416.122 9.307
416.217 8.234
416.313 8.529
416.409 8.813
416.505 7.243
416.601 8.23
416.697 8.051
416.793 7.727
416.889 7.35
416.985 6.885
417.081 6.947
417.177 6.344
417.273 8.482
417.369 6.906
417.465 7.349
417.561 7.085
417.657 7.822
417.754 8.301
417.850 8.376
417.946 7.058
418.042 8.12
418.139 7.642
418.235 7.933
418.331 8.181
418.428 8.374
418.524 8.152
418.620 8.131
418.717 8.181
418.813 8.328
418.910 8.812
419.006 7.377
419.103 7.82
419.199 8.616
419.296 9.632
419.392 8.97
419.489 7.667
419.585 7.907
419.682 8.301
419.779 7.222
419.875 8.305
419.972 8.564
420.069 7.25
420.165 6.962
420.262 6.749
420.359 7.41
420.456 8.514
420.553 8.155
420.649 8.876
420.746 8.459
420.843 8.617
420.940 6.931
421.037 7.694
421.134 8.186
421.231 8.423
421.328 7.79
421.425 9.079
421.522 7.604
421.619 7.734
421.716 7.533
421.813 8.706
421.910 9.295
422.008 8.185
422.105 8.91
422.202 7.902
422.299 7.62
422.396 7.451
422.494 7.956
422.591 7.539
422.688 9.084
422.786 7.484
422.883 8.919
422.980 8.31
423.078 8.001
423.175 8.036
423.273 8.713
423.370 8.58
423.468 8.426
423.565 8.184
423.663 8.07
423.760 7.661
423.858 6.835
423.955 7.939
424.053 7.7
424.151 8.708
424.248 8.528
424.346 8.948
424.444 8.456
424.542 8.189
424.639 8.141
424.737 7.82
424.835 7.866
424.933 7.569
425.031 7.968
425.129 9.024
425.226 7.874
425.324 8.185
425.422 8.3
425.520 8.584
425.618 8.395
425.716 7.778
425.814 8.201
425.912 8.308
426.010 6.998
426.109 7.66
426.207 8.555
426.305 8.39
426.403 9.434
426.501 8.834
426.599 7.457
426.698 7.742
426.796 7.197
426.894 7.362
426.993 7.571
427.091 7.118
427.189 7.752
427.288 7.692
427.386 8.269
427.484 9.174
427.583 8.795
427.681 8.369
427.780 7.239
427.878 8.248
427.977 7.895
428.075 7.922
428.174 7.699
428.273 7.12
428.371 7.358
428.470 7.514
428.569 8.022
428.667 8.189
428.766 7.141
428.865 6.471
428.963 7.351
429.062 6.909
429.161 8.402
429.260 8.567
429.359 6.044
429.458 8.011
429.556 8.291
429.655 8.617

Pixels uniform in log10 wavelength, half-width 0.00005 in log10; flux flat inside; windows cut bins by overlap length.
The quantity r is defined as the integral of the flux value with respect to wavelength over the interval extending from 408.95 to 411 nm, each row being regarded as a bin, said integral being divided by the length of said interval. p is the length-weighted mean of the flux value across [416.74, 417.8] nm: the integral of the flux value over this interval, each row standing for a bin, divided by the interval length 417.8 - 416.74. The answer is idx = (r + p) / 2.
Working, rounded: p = 7.4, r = 6.79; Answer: 7.1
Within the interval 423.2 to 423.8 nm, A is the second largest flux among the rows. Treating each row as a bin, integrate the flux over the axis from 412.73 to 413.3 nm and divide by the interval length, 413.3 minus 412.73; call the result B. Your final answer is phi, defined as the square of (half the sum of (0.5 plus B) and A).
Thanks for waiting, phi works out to 71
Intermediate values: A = 8.58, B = 7.80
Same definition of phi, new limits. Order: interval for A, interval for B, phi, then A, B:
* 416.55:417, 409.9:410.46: 66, 8.051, 7.71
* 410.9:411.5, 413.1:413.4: 61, 7.454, 7.70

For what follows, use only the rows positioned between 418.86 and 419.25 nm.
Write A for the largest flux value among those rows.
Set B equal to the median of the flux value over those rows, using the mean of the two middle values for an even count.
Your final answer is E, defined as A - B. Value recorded 0.6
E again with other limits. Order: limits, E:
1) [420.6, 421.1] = 0.4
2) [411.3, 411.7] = 1.3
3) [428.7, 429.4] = 1.4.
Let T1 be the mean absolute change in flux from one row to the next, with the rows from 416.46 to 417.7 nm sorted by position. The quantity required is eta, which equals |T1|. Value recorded 0.68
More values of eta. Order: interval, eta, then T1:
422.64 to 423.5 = 0.62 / 0.62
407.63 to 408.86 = 0.39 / 0.39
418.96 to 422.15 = 0.72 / 0.72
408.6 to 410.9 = 0.74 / 0.74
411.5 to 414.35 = 0.73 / 0.73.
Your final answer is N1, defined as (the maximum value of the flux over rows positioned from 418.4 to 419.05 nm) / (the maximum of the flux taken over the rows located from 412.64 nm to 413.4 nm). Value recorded 1.06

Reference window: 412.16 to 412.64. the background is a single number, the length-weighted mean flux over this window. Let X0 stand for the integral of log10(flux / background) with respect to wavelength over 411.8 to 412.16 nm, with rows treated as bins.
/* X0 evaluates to -0.016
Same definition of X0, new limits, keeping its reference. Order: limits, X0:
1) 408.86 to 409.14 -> -0.014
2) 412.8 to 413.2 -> 0.003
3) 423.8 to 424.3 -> 0.005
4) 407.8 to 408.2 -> 0.008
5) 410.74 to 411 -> -0.012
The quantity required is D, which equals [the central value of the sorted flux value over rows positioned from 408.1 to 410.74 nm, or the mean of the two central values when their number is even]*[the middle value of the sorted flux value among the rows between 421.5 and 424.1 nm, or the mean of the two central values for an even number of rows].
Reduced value 55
